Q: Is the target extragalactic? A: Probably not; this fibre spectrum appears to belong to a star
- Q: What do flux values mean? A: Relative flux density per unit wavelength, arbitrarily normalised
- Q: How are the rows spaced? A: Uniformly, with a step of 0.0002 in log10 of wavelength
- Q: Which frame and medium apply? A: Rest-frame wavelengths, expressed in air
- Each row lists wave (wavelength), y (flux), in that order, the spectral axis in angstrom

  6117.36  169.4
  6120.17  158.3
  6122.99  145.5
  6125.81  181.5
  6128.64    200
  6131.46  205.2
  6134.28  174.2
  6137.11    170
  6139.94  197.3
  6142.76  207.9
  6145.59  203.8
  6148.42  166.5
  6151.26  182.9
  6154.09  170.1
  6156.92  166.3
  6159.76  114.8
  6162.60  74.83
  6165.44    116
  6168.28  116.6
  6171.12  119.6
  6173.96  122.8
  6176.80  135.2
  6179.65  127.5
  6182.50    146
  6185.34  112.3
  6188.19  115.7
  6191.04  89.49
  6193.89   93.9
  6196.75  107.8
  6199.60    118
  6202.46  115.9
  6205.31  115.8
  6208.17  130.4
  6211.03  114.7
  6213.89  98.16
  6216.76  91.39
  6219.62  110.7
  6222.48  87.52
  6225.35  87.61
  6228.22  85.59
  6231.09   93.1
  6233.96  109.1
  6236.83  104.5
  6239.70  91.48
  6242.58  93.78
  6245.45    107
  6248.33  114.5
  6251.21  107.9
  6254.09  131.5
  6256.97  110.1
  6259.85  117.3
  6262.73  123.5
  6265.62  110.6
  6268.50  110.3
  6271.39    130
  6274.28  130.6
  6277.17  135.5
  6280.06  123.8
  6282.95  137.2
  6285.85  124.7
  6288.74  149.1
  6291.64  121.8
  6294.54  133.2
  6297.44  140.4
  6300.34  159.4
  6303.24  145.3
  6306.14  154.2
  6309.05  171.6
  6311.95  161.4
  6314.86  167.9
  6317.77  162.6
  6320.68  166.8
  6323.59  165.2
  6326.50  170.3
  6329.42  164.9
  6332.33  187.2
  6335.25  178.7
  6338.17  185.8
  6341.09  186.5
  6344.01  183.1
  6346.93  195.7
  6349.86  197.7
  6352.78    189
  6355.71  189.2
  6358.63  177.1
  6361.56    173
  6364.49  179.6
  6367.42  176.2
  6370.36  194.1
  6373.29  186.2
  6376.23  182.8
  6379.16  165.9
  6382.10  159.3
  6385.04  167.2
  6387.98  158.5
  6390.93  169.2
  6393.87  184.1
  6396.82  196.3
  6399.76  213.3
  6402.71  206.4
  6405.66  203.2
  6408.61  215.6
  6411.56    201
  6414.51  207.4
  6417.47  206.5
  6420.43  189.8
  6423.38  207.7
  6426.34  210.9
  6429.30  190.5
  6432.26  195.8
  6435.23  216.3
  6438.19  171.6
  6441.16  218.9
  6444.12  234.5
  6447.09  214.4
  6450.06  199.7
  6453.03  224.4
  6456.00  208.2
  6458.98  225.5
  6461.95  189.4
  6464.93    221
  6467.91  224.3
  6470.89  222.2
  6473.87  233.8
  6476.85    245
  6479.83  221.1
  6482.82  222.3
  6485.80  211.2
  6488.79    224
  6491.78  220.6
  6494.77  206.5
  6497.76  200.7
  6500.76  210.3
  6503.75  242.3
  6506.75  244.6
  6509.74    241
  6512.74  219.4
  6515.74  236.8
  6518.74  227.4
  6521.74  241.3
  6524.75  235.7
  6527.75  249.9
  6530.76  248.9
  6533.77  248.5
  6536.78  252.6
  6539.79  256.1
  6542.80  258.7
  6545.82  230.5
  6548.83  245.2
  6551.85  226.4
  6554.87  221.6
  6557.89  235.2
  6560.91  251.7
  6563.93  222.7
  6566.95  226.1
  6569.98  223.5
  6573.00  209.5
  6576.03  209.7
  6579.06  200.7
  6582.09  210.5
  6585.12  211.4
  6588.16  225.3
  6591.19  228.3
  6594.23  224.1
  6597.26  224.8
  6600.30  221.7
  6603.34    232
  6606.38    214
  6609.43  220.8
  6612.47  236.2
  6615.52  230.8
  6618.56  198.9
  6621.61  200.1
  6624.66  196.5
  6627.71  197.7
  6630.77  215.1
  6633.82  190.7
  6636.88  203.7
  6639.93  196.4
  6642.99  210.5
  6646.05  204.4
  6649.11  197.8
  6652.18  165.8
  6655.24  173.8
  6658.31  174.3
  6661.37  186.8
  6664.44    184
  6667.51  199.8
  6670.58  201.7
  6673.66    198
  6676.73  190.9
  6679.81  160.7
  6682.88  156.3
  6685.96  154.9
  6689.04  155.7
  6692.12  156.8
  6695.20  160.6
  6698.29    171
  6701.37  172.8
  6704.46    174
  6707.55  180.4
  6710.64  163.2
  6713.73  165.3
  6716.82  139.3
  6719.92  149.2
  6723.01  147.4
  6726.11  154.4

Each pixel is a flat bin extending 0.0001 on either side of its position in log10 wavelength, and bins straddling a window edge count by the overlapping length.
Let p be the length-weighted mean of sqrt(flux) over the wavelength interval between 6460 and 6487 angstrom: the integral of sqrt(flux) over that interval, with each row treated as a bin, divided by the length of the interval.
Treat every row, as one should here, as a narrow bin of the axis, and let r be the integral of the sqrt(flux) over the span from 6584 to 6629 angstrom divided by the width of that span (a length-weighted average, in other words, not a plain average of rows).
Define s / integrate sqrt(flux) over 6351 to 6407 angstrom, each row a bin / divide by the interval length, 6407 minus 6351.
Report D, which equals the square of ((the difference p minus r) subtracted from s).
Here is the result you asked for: 179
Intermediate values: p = 14.9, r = 14.7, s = 13.5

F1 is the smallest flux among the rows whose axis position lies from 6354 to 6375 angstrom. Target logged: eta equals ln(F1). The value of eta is 5.15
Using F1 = 173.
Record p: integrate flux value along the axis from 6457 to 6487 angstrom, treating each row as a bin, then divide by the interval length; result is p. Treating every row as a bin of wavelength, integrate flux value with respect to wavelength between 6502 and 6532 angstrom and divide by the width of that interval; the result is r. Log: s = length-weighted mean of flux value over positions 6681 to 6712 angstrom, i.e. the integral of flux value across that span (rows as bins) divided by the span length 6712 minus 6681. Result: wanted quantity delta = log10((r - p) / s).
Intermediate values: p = 221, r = 238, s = 165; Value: -0.99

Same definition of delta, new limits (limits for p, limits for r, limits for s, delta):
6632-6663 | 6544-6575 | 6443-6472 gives -0.75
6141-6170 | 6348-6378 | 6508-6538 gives -0.87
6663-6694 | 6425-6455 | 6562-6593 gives -0.83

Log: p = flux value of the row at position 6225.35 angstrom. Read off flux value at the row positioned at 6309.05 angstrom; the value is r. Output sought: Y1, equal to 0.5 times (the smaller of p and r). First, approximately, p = 87.61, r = 171.6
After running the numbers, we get 44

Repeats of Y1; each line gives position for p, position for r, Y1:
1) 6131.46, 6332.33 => 94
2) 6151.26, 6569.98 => 91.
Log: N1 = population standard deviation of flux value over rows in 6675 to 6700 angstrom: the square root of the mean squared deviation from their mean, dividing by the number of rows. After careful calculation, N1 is 11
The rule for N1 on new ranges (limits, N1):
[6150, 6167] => 38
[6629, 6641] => 9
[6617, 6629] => 1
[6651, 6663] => 8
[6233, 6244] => 7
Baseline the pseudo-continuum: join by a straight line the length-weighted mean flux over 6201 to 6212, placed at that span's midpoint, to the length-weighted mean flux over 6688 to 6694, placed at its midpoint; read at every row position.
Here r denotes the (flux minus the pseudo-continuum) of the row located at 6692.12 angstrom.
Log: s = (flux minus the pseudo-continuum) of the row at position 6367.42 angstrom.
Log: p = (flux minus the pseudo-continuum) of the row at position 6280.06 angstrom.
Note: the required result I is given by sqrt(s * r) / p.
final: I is -1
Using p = -1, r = 0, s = 44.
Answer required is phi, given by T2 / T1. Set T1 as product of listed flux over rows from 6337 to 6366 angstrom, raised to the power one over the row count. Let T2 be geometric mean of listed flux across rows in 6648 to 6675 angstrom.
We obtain 1.01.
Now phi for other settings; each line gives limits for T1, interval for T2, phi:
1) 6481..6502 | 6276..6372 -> 0.77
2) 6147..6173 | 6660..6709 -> 1.32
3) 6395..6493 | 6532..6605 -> 1.08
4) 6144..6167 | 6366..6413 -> 1.30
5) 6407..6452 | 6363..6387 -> 0.86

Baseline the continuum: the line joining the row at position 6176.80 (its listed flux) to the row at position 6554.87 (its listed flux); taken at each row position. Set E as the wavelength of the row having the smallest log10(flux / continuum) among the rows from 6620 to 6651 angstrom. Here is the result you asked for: 6633.82 angstrom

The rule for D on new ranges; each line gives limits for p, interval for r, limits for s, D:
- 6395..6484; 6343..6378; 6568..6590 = 187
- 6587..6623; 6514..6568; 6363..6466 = 214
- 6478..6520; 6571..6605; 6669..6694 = 167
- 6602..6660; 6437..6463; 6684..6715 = 172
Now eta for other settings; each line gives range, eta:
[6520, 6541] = 5.46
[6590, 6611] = 5.37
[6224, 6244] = 4.45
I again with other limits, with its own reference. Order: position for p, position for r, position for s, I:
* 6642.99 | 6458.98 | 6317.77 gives 1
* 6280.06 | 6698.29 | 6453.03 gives -28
